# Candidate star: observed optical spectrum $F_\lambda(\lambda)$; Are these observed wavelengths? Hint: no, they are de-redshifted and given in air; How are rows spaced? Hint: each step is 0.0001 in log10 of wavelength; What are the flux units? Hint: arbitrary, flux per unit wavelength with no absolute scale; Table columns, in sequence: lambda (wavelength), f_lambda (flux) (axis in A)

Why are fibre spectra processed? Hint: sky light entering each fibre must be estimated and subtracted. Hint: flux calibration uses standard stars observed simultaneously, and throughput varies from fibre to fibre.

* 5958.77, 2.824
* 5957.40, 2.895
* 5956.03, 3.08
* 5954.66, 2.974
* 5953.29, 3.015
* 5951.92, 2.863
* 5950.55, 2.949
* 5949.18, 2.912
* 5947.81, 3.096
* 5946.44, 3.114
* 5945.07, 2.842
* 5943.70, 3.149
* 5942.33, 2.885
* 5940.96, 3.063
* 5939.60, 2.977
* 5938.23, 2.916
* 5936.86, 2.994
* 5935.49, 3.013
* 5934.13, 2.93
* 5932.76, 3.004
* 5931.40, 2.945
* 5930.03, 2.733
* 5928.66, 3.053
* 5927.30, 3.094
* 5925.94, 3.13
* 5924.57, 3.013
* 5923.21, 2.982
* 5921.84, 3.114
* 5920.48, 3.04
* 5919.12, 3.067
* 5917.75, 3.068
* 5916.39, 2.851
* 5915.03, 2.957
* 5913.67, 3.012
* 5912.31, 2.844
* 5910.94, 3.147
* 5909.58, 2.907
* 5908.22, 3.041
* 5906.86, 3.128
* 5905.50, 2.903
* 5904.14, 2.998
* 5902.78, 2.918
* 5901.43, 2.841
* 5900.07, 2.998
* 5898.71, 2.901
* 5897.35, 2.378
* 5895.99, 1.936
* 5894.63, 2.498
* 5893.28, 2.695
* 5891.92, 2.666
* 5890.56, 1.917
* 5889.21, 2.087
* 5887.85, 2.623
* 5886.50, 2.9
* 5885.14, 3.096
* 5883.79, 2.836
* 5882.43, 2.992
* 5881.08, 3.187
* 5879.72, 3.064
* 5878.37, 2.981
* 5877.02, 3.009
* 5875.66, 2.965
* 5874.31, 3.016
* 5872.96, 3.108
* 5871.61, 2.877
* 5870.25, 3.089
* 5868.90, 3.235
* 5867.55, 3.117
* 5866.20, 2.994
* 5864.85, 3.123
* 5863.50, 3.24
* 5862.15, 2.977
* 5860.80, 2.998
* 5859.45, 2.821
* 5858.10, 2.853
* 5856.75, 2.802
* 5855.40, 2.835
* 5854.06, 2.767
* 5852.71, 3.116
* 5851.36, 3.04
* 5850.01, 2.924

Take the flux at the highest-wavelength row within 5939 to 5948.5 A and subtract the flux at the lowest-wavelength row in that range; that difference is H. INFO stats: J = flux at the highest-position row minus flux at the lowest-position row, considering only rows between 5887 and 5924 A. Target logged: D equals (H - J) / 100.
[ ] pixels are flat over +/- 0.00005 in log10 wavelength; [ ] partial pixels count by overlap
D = -0.002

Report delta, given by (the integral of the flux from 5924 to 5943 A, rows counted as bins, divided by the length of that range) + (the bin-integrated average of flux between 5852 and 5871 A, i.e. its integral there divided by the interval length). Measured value 5.98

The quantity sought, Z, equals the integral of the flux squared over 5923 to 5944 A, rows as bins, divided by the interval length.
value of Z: 8.95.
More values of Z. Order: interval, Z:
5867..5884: 9.26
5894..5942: 8.61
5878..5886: 9.16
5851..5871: 9.02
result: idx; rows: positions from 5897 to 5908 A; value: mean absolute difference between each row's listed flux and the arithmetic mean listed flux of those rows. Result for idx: 0.14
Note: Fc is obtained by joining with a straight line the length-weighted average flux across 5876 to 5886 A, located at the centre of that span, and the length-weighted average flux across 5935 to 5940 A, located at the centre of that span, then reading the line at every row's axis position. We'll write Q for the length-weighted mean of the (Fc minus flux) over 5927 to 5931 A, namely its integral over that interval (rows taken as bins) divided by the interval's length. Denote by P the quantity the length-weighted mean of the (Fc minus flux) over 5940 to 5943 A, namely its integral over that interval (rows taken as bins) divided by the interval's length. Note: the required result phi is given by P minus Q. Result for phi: -0.04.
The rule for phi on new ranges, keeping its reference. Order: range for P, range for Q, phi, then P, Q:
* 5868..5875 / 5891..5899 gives -0.57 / -0.04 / 0.53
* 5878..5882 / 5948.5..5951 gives -0.09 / -0.06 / 0.03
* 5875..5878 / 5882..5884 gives -0.06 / 0.03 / 0.09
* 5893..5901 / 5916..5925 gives 0.48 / 0.43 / -0.04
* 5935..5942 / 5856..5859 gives -0.23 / -0.02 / 0.21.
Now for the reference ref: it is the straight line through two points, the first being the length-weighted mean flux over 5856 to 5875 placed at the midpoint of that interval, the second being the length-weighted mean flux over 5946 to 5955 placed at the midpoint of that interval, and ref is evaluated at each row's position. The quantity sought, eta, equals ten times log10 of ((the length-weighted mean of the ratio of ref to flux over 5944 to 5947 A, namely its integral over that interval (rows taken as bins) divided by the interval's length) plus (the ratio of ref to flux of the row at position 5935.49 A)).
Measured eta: 2.99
